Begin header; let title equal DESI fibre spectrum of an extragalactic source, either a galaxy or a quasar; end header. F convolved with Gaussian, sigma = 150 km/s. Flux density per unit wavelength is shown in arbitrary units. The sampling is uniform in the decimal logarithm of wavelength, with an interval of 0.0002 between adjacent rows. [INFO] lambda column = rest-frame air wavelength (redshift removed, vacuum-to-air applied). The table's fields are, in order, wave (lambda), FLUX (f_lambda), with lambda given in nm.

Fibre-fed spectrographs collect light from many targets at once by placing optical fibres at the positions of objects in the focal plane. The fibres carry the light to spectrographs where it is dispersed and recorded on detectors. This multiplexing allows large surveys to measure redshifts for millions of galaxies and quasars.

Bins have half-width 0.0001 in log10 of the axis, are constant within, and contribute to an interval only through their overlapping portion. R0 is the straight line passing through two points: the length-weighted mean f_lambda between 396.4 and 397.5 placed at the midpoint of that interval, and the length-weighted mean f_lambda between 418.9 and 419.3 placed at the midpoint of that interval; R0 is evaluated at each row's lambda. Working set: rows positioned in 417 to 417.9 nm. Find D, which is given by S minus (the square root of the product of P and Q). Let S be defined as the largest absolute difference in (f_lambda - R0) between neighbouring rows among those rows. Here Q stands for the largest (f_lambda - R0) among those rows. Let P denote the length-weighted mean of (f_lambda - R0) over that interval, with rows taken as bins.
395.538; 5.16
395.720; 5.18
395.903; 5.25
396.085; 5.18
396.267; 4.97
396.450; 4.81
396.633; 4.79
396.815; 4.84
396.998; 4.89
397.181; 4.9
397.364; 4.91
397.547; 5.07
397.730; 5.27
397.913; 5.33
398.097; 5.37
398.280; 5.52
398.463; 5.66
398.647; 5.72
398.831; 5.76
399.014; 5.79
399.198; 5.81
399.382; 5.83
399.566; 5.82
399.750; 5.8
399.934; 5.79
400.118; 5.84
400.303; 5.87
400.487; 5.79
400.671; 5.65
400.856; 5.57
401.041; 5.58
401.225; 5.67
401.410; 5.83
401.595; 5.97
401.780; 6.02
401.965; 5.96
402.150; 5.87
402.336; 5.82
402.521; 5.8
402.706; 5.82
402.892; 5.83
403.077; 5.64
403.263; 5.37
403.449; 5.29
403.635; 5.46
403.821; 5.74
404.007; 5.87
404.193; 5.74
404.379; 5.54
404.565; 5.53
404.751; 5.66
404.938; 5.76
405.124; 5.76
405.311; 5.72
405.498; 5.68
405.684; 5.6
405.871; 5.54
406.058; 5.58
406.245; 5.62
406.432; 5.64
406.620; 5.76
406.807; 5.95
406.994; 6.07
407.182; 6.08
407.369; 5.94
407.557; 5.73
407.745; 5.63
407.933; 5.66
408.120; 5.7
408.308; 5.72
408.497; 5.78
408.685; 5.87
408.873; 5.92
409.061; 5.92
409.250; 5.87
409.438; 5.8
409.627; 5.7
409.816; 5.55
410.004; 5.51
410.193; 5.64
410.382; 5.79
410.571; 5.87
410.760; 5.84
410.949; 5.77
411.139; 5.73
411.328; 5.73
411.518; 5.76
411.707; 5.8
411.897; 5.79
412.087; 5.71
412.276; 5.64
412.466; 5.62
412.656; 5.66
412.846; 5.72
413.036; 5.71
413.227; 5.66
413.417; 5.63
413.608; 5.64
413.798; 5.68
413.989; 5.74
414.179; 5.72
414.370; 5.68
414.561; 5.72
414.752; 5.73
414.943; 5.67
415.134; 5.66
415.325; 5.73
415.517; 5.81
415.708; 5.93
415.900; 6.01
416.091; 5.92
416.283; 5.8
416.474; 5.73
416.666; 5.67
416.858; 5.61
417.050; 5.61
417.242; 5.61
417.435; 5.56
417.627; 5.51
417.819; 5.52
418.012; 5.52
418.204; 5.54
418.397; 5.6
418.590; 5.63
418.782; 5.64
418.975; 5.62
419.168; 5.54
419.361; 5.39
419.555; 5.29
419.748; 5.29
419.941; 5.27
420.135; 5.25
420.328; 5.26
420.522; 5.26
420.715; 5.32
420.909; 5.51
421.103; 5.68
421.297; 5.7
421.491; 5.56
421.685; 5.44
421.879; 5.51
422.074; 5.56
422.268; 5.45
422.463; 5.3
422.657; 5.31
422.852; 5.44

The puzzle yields 0.0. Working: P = 0.05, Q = 0.11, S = 0.06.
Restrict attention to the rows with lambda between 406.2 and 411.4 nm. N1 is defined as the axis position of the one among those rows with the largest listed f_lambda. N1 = 407.182 nm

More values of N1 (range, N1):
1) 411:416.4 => 415.900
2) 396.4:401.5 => 400.303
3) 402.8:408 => 407.182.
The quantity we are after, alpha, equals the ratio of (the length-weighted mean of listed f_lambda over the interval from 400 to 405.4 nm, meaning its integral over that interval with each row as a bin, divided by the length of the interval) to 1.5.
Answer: 3.82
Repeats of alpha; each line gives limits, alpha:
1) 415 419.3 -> 3.78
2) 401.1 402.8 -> 3.90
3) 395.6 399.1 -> 3.48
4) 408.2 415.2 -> 3.82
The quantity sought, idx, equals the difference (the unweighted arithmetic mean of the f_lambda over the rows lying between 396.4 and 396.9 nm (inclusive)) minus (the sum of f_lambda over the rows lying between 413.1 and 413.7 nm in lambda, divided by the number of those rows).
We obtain -0.83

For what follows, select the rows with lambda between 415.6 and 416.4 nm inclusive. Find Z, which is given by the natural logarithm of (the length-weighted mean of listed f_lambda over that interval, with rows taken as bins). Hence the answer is 1.777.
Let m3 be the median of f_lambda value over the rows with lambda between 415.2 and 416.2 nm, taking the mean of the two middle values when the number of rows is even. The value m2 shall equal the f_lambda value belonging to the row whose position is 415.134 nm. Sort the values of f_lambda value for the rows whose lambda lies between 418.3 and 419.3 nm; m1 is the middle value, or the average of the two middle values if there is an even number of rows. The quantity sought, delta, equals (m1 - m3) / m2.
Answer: -0.05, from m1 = 5.62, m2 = 5.66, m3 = 5.9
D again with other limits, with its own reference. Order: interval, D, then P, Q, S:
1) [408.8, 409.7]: -0.5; 0.59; 0.68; 0.11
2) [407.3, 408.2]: -0.4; 0.52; 0.75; 0.22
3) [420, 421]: 0.0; -0.29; -0.11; 0.18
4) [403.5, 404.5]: -0.4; 0.56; 0.78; 0.27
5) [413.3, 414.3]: -0.3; 0.29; 0.34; 0.05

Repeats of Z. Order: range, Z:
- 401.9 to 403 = 1.766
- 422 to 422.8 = 1.687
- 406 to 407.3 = 1.762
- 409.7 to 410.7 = 1.737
